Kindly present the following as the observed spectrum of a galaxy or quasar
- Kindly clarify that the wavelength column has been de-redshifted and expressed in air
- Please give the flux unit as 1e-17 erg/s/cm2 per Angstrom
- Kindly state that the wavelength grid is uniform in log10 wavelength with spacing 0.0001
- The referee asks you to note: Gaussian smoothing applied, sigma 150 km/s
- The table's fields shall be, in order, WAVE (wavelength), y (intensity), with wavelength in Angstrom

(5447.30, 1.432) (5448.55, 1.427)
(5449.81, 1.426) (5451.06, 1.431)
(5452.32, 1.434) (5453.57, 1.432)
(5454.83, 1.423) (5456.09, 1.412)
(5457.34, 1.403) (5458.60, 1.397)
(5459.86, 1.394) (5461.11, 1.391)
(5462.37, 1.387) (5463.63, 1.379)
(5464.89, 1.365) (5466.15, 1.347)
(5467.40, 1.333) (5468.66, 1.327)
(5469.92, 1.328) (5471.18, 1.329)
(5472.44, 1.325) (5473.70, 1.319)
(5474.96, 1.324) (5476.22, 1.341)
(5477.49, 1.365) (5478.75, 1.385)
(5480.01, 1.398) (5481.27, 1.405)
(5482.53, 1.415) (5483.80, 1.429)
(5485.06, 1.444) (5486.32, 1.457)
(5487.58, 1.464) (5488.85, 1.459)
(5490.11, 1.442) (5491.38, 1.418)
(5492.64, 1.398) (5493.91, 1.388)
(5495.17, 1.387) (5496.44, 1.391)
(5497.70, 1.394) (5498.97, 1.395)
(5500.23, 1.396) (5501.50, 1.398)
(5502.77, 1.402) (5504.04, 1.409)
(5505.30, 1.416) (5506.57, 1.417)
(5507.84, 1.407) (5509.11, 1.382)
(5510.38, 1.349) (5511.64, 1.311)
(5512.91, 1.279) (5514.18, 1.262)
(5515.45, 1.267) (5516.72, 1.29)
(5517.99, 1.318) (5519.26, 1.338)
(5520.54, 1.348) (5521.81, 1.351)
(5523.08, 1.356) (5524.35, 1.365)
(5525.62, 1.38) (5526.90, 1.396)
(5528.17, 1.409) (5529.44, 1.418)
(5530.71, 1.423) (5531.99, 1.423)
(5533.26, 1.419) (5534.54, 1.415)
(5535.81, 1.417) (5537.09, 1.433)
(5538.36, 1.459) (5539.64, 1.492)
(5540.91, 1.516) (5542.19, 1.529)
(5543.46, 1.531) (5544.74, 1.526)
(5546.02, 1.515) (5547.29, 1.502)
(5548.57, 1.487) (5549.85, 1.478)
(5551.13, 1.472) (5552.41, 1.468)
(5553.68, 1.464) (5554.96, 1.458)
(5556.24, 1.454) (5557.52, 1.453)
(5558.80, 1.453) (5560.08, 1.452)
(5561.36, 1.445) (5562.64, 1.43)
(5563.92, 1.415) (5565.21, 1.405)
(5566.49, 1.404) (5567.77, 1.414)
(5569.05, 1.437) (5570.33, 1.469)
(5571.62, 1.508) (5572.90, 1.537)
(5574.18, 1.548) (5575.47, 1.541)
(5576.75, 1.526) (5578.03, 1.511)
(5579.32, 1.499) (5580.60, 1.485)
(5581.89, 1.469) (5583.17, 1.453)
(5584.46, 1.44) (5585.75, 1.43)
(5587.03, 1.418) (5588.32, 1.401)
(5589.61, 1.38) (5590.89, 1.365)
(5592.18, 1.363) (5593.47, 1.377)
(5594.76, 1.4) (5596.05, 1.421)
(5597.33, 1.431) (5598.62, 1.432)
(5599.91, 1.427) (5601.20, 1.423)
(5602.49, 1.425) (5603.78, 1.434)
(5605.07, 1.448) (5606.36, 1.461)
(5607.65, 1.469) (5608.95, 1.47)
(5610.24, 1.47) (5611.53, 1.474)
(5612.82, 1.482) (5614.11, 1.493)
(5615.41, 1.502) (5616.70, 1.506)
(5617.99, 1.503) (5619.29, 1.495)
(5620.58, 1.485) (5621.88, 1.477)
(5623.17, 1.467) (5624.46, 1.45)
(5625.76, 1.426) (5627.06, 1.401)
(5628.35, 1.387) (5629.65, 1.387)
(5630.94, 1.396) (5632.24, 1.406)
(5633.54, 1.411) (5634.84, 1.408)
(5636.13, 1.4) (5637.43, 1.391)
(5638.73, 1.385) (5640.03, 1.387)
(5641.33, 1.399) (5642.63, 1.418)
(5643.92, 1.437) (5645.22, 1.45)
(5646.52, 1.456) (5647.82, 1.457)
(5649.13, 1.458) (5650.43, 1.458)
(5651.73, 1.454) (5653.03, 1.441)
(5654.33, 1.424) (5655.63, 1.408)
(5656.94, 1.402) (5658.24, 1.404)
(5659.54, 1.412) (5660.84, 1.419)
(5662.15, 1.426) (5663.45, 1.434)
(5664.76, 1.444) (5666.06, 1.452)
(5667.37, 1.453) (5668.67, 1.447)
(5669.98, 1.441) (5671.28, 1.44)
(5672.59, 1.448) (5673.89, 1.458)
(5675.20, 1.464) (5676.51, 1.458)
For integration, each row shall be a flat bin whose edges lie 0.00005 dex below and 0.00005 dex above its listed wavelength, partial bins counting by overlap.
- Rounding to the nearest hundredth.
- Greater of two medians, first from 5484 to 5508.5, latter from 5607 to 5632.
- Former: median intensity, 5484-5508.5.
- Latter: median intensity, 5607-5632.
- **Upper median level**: 1.47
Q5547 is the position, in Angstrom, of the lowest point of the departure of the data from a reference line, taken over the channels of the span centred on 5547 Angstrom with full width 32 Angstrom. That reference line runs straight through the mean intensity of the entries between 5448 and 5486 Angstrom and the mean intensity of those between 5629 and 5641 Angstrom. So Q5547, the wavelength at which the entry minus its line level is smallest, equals 5534.54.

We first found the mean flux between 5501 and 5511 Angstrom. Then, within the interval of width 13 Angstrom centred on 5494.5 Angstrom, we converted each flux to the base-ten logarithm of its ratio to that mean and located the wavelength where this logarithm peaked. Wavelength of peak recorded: 5488.85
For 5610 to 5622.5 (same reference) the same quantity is 5616.70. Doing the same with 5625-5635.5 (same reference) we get 5625.76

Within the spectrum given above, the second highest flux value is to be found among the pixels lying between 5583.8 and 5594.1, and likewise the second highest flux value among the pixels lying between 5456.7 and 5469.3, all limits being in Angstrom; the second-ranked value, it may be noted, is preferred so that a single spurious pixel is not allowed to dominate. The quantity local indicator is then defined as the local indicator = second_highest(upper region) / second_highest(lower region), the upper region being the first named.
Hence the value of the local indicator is 1.02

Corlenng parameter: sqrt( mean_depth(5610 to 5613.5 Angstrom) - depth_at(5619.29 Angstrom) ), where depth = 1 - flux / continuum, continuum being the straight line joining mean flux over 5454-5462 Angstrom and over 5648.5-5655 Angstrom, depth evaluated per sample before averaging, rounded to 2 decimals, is 0.11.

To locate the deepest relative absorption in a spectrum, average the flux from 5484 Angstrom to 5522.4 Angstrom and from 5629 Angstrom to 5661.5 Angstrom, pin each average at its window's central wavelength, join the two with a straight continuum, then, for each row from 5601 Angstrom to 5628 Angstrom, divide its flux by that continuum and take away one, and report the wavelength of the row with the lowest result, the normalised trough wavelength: 5627.06 Angstrom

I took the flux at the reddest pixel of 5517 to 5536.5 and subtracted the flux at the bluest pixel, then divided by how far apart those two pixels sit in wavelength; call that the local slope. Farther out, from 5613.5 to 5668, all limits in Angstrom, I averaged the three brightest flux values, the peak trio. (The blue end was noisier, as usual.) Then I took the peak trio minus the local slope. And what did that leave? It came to 1.498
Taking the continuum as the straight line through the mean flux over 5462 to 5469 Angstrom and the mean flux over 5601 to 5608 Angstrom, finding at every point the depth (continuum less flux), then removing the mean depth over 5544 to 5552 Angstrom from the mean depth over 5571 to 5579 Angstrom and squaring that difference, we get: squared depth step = 0.0002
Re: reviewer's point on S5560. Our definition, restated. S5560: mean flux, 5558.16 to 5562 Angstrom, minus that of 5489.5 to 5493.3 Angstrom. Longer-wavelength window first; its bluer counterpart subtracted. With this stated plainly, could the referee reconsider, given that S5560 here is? 0.03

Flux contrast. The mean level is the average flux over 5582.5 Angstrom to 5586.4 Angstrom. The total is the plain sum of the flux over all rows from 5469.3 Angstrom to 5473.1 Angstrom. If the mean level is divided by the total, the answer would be 0.362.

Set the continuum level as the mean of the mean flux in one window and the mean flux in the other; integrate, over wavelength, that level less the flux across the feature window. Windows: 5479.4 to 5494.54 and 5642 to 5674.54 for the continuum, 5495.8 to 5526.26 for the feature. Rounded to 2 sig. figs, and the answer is 2.2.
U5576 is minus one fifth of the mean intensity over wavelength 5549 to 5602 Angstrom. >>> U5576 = -0.290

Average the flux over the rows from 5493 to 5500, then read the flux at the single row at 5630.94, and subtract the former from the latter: 0.00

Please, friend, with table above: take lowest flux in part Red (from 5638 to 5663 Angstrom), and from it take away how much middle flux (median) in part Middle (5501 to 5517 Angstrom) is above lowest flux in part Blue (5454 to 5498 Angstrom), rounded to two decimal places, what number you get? 1.32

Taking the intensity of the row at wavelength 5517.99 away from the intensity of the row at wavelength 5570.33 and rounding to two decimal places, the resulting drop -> 0.15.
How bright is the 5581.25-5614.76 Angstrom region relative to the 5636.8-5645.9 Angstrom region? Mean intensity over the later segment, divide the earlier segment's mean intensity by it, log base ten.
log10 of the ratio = 0.01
